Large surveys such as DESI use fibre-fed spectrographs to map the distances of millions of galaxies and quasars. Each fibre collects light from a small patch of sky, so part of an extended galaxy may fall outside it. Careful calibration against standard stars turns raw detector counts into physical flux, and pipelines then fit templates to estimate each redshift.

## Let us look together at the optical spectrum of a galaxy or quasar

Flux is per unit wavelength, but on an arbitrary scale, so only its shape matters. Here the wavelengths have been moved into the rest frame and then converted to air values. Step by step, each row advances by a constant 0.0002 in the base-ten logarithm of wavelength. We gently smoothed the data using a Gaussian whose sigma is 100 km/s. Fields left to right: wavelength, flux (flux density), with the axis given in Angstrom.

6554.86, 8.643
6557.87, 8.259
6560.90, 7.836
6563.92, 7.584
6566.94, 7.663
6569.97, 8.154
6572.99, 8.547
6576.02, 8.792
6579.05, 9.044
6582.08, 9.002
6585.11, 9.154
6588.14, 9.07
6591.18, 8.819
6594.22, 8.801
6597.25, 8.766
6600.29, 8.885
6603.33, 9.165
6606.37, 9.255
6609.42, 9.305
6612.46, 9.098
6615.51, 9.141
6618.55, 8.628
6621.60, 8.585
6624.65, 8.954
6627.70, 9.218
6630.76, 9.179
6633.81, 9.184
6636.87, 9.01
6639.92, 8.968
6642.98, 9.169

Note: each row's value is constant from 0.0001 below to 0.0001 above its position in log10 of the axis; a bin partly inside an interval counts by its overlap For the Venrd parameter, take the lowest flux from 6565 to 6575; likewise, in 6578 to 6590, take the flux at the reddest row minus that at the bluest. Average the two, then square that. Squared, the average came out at 14.8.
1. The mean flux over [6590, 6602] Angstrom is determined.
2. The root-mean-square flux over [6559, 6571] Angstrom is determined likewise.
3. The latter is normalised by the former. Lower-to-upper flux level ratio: 0.89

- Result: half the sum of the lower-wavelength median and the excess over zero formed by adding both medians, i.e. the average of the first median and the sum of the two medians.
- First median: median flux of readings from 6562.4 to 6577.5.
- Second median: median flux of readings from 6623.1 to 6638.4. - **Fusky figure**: 12.7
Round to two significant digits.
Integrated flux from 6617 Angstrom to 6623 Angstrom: 52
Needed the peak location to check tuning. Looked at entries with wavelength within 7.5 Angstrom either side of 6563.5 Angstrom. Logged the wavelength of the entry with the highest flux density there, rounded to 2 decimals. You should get 6557.87 Angstrom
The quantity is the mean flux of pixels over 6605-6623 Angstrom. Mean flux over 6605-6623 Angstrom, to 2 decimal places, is 9.00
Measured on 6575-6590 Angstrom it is 9.01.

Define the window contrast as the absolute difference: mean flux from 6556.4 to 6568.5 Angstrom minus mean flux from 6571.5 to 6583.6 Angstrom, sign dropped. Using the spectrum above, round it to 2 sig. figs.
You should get 1.0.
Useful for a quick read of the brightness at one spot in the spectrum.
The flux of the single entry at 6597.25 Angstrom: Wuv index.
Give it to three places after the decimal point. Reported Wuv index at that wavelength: 8.766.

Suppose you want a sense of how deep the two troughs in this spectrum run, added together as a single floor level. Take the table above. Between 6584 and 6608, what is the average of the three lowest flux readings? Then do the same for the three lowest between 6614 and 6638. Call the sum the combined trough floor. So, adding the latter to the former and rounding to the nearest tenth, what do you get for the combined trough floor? 17.5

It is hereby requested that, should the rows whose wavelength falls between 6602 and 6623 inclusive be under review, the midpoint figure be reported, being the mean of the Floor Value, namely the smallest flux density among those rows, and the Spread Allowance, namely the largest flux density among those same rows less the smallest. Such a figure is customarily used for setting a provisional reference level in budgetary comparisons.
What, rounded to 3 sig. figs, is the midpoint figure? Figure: 4.65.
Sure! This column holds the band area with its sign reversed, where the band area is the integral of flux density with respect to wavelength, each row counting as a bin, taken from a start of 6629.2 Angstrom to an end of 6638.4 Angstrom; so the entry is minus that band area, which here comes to -84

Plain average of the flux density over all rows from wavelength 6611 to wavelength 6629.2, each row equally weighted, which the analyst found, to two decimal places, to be 8.94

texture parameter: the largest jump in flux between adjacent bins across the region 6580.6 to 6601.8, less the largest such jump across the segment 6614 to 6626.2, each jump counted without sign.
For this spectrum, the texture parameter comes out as -0.26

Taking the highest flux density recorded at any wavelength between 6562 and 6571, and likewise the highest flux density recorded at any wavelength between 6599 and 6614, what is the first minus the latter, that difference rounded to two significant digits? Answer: -1.2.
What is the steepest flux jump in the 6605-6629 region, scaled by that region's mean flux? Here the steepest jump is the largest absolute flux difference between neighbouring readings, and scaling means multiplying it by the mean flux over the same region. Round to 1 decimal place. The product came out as 4.6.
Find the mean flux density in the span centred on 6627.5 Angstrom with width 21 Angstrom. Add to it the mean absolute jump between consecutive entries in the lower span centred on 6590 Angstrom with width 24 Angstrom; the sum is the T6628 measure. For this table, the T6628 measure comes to 9.07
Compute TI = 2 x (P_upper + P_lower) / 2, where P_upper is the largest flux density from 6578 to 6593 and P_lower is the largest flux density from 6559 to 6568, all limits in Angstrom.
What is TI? 17.0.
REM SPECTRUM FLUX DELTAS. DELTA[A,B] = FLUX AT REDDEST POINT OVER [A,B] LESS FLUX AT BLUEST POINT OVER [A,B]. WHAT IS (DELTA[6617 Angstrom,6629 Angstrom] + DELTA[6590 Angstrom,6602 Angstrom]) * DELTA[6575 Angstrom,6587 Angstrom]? 0.24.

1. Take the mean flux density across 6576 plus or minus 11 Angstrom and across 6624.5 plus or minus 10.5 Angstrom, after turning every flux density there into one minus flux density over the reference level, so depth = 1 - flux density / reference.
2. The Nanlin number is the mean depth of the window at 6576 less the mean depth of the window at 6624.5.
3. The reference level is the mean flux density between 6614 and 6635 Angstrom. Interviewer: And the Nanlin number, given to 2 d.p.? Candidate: 0.04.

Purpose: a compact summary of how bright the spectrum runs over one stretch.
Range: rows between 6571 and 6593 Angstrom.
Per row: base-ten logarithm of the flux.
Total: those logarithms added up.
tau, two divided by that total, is 0.3007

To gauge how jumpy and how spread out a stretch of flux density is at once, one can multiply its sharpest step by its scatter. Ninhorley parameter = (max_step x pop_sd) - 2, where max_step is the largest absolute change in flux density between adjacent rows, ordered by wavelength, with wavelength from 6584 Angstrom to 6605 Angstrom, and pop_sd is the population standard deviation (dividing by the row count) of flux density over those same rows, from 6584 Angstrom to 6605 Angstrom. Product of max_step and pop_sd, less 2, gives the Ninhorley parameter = -1.96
